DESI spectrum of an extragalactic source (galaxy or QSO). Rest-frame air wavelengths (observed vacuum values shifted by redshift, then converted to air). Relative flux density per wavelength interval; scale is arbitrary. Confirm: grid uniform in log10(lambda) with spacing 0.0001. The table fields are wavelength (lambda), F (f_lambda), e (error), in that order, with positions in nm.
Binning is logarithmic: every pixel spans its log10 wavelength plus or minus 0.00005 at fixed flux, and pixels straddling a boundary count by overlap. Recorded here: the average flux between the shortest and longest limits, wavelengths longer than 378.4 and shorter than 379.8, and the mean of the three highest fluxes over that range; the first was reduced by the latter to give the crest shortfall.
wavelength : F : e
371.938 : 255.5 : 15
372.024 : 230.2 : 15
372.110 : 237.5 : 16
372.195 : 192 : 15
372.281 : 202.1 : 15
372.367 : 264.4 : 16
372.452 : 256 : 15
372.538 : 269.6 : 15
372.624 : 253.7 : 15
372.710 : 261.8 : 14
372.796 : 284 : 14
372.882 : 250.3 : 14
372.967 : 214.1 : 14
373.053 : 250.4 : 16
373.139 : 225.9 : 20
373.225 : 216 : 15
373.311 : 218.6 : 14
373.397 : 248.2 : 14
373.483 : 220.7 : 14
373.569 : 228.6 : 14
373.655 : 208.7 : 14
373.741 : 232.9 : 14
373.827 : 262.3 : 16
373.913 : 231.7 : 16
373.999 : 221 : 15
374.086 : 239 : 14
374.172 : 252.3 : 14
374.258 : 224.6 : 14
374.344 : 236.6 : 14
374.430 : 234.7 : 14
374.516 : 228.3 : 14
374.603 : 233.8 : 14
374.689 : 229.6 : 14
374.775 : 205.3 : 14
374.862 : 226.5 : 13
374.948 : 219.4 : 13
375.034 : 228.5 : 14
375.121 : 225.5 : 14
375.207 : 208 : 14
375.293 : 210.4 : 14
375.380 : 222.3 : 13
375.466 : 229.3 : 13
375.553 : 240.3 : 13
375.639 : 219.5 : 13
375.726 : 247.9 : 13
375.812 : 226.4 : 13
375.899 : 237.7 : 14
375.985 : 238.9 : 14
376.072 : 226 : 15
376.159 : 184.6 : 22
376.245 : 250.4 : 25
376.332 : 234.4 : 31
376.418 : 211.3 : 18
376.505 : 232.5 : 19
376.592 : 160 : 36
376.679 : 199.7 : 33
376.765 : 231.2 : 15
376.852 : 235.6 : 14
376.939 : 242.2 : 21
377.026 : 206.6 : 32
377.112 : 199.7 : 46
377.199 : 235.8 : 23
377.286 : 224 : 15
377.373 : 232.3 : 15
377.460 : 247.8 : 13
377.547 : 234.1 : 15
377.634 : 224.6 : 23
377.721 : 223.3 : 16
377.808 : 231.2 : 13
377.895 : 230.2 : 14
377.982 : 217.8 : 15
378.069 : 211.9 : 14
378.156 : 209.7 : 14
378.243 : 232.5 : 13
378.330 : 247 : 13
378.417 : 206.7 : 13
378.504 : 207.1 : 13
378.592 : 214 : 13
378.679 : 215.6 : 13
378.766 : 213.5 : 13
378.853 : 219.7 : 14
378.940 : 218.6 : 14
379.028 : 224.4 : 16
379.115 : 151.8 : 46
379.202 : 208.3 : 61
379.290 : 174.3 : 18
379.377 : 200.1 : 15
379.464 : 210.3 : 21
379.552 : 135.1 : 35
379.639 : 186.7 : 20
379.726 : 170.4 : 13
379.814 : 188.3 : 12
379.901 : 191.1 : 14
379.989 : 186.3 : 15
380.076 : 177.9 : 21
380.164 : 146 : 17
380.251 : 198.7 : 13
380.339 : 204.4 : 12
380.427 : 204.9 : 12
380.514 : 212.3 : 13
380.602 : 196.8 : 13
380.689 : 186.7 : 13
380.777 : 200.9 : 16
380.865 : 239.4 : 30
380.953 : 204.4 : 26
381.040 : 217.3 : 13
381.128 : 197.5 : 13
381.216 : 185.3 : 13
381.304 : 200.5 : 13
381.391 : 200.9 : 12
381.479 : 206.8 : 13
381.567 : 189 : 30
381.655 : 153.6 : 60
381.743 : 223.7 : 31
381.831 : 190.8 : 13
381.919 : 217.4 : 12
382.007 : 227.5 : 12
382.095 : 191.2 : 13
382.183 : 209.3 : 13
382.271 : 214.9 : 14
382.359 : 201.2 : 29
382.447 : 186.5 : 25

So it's -24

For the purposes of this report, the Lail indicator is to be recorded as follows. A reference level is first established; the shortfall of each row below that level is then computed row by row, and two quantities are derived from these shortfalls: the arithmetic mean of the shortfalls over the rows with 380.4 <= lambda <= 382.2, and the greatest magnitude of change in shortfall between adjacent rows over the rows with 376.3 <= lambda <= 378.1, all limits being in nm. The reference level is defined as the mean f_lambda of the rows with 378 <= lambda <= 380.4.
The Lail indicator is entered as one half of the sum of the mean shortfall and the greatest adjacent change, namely 34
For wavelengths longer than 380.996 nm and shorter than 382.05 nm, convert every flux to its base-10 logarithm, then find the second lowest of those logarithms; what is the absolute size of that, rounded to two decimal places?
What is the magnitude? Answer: 2.27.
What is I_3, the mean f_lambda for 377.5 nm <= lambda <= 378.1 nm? 225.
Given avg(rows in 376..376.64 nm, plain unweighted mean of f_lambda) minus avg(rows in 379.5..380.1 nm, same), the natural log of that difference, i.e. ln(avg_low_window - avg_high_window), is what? 3.6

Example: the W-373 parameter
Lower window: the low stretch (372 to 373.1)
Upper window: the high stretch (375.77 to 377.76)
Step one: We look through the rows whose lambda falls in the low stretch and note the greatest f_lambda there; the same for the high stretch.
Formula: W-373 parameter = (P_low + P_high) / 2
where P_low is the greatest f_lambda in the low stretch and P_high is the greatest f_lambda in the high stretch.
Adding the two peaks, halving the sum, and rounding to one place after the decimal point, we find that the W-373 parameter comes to 267.2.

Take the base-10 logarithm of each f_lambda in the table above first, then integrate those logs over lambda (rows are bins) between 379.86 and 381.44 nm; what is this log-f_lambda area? 3.62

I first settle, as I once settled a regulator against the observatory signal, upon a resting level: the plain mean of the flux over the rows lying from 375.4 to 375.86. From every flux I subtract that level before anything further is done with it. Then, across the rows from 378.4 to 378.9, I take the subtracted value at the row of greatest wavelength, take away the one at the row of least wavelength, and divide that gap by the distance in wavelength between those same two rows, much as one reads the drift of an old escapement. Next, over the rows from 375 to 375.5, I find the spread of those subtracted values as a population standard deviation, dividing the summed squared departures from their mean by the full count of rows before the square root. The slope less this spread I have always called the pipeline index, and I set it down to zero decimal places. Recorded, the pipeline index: 21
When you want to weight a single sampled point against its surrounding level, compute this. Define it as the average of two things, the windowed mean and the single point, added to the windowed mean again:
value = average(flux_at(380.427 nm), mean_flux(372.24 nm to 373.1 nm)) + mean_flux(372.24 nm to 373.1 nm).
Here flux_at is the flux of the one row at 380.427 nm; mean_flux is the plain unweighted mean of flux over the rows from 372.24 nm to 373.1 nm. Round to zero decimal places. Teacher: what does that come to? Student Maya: 478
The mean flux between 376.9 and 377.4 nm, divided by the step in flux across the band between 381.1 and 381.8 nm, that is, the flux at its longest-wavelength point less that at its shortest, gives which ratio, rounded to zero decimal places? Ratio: 9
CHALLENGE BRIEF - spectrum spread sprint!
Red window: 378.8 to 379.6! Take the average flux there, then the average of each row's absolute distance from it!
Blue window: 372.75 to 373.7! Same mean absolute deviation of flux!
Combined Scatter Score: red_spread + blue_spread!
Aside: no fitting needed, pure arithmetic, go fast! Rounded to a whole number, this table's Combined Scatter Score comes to 45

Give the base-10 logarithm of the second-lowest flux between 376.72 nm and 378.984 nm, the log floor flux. 2.32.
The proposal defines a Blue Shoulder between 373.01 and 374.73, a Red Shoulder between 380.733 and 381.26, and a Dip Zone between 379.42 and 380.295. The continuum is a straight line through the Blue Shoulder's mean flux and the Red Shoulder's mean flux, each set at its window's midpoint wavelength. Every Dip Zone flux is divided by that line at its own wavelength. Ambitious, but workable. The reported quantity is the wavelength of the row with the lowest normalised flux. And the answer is 379.552 nm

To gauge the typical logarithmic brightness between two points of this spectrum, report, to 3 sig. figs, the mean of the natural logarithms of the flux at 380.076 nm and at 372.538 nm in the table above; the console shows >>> 5.39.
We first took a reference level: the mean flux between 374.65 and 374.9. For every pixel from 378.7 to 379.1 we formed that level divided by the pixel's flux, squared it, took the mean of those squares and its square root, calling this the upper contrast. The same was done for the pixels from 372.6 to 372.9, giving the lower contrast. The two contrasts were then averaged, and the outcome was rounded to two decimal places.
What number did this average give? 0.92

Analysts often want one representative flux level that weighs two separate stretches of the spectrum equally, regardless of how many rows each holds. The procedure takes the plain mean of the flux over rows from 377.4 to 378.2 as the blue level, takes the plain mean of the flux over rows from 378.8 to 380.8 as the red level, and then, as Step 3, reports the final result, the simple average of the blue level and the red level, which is 208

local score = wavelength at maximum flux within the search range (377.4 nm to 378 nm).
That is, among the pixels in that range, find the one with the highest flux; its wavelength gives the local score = 377.460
